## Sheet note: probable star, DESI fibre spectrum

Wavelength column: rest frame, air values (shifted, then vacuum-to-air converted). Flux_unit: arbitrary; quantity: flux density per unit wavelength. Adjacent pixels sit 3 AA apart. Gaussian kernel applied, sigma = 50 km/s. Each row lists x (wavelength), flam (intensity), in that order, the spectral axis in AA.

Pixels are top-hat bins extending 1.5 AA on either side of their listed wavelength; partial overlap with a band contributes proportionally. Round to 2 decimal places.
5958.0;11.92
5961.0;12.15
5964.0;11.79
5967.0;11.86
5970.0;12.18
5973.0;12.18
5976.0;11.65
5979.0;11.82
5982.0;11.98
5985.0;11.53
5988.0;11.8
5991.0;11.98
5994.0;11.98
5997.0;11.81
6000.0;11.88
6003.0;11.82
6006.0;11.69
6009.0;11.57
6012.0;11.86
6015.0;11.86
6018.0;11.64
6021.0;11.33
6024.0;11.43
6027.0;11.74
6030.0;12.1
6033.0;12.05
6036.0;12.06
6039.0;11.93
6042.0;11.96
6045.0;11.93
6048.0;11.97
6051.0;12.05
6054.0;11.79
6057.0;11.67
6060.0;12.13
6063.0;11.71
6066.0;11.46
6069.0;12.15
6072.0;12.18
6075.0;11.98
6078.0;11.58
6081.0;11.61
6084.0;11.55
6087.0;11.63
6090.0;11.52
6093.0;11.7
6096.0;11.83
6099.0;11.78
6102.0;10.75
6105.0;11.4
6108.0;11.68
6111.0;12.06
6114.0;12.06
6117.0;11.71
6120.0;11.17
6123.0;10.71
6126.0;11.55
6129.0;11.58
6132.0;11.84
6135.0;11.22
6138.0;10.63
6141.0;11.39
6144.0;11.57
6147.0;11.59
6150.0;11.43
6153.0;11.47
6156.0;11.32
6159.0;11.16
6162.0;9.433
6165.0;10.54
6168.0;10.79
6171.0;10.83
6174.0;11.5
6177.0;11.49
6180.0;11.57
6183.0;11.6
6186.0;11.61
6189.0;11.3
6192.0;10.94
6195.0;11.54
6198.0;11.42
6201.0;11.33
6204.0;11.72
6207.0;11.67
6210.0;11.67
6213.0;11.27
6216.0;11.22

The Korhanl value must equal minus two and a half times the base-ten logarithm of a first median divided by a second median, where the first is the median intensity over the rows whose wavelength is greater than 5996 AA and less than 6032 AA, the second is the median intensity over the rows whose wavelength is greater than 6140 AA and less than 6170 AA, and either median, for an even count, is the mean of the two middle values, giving -0.04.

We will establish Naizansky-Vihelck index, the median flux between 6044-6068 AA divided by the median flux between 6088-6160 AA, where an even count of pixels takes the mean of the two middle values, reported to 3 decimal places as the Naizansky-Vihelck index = 1.028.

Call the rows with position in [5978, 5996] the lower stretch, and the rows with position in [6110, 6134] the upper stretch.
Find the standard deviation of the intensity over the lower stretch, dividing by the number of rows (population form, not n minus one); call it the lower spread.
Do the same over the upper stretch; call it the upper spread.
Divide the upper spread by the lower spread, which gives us 2.7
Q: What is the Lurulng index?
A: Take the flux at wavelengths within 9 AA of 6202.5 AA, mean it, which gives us 11.6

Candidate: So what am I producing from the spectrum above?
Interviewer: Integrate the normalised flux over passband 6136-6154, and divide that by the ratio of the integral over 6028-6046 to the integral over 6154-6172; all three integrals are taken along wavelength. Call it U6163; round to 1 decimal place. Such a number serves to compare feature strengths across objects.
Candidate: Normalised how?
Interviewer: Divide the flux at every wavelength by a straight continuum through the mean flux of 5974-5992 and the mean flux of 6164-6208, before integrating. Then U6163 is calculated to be 16.3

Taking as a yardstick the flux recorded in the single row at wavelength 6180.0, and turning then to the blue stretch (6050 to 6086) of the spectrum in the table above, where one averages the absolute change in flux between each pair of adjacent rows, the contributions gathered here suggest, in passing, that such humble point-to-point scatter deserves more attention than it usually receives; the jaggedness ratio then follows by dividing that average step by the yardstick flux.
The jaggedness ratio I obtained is 0.023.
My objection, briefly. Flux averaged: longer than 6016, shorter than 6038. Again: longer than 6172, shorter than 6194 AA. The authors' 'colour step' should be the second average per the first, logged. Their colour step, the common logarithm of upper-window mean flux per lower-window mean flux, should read -0.013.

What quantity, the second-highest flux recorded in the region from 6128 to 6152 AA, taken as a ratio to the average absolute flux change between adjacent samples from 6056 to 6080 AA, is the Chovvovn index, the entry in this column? 33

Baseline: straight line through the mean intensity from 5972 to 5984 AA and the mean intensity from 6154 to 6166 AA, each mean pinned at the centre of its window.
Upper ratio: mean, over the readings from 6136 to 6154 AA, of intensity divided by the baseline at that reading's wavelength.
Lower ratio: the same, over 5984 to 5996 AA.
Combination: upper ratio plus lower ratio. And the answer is 2.06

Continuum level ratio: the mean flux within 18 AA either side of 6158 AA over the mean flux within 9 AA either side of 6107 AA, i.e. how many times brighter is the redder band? 0.954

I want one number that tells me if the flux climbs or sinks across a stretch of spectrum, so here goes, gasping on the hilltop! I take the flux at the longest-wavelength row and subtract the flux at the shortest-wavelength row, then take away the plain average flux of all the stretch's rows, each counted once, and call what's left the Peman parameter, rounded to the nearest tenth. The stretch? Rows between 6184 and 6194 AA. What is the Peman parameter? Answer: -12.0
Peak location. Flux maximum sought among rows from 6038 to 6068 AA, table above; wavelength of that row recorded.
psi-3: 6060.0 AA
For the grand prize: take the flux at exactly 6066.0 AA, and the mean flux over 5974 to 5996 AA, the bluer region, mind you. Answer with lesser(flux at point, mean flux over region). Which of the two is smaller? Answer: 11.5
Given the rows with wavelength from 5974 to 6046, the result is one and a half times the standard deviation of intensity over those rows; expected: 0.30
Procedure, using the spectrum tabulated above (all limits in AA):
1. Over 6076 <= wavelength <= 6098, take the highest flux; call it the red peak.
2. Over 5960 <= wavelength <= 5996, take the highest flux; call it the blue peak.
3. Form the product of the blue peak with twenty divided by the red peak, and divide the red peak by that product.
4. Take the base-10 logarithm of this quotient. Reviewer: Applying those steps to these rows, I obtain -0.241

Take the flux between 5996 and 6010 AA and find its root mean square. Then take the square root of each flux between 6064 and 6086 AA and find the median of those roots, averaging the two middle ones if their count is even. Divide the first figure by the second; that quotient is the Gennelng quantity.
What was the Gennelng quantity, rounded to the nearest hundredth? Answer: 3.45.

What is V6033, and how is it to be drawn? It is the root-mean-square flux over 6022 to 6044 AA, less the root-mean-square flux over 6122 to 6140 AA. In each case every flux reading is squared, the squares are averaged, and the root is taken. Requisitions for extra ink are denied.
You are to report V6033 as 0.634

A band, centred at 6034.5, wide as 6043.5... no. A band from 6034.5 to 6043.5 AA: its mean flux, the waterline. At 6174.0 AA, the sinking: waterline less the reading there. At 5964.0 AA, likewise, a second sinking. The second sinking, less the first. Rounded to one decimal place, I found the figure -0.3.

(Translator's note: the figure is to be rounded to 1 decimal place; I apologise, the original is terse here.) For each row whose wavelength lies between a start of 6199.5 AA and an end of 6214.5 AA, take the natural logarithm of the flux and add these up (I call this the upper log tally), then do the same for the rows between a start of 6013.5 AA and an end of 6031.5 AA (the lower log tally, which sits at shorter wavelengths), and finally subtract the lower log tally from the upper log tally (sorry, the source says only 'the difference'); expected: -2.5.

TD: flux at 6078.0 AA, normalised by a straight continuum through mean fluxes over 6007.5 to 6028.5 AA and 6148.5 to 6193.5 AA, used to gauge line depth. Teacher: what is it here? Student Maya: 1.01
